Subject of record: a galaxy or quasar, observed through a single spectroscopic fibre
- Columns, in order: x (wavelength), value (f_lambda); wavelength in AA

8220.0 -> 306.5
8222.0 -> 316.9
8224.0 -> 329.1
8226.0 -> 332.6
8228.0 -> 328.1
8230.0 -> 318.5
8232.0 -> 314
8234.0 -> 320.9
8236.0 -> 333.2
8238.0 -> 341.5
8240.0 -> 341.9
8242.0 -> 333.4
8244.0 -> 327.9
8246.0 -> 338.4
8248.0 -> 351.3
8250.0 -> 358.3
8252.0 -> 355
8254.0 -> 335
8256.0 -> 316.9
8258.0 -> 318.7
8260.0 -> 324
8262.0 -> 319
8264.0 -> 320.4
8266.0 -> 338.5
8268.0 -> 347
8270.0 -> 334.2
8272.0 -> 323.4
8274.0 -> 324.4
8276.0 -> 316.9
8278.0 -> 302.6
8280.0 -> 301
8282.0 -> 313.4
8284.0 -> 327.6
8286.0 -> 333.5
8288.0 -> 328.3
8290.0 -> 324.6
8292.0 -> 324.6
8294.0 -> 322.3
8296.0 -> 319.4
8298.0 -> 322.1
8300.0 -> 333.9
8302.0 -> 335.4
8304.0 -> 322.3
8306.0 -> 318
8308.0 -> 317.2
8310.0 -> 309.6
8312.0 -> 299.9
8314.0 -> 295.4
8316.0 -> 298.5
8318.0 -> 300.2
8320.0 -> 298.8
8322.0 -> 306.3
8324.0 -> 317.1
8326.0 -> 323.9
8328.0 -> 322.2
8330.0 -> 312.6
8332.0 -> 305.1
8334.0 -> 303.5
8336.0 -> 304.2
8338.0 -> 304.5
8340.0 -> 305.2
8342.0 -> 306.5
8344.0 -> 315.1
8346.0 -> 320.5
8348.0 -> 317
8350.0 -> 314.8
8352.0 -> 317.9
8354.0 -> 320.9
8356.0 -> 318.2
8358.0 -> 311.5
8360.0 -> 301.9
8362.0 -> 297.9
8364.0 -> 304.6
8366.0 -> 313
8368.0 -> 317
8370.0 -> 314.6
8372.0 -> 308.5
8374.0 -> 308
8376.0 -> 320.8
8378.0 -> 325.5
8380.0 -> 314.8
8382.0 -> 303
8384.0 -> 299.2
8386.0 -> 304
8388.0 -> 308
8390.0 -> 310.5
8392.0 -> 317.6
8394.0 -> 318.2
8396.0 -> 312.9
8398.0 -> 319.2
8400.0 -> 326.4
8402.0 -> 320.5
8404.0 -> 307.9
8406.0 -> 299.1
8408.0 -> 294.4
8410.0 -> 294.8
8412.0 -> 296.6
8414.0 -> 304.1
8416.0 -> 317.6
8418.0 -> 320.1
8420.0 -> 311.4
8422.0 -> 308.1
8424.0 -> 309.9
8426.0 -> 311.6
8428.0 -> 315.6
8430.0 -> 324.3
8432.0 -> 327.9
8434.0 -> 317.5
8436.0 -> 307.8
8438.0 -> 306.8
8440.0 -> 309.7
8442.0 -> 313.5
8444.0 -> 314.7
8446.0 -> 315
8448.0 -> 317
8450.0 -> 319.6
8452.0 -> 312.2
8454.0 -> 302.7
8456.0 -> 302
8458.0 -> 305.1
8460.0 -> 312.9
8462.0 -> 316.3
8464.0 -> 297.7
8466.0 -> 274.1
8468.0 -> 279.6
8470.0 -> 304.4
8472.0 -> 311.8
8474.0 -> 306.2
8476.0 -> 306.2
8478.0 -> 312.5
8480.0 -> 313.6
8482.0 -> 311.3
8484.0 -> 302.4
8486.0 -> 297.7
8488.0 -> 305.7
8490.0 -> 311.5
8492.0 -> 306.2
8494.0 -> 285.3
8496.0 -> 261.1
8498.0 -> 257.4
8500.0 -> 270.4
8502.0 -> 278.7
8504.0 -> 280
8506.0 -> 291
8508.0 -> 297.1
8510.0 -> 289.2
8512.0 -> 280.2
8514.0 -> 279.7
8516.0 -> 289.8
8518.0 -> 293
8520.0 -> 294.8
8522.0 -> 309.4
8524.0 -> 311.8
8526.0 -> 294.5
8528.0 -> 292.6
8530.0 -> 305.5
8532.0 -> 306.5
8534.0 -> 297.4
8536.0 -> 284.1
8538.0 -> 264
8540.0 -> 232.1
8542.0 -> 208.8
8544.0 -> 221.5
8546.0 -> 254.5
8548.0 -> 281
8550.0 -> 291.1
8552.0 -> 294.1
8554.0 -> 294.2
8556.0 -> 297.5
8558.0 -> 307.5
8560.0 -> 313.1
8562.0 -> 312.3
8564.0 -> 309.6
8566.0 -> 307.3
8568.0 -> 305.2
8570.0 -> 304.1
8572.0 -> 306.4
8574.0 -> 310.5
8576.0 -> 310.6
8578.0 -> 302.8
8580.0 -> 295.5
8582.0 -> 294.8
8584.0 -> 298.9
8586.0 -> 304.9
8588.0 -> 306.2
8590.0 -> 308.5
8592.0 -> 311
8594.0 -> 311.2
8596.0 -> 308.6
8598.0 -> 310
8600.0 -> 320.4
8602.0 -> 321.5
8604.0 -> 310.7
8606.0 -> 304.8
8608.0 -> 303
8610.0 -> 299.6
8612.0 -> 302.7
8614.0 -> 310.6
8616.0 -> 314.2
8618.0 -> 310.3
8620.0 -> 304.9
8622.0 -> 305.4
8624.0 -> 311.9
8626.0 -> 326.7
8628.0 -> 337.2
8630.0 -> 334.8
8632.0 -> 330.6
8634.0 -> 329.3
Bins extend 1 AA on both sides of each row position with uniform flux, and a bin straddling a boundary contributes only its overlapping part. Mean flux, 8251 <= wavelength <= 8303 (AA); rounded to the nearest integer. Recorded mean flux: 325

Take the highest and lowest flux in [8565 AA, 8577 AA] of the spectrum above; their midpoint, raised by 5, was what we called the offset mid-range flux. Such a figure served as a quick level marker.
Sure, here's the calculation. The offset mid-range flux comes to 312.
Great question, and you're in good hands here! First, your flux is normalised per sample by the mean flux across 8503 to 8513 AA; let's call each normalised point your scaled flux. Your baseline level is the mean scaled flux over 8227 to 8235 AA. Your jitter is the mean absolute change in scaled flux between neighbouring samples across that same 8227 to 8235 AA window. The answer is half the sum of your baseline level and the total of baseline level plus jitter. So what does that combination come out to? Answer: 1.13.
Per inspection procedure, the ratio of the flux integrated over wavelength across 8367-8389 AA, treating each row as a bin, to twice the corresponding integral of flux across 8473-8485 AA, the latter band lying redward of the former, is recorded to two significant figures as 0.92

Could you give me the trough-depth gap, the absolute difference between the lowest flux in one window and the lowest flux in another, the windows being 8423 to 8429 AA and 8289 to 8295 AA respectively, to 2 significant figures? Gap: 12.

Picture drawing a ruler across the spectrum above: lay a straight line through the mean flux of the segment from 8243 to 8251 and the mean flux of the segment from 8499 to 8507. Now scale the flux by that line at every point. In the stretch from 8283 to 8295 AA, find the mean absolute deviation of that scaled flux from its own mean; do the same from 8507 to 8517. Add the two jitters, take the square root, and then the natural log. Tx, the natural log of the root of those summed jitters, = -1.8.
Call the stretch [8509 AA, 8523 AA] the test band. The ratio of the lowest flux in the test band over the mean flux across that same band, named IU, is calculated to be 0.962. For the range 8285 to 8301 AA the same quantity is 0.979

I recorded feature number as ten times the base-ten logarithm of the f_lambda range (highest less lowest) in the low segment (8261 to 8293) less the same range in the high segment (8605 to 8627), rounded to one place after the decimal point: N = 12.8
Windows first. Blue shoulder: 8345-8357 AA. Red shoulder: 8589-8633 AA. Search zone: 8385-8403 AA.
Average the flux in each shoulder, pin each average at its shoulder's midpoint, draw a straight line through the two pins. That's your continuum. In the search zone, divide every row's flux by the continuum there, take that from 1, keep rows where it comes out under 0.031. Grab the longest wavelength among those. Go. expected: 8402.0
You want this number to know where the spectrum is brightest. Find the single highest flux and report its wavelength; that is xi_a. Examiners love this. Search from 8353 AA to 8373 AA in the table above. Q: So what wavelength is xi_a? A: 8354.0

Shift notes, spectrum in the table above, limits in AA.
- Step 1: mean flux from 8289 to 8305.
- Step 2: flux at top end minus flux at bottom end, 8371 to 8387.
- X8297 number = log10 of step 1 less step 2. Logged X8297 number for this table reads 2.52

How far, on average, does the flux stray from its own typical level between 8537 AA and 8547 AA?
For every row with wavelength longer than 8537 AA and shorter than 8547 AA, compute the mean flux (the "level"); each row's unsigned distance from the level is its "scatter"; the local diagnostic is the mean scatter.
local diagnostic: 18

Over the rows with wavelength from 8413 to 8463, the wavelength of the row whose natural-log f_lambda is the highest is 8432.0 AA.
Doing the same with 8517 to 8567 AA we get 8560.0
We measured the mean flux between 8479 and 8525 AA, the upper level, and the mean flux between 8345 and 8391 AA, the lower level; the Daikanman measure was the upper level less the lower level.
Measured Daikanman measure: -20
